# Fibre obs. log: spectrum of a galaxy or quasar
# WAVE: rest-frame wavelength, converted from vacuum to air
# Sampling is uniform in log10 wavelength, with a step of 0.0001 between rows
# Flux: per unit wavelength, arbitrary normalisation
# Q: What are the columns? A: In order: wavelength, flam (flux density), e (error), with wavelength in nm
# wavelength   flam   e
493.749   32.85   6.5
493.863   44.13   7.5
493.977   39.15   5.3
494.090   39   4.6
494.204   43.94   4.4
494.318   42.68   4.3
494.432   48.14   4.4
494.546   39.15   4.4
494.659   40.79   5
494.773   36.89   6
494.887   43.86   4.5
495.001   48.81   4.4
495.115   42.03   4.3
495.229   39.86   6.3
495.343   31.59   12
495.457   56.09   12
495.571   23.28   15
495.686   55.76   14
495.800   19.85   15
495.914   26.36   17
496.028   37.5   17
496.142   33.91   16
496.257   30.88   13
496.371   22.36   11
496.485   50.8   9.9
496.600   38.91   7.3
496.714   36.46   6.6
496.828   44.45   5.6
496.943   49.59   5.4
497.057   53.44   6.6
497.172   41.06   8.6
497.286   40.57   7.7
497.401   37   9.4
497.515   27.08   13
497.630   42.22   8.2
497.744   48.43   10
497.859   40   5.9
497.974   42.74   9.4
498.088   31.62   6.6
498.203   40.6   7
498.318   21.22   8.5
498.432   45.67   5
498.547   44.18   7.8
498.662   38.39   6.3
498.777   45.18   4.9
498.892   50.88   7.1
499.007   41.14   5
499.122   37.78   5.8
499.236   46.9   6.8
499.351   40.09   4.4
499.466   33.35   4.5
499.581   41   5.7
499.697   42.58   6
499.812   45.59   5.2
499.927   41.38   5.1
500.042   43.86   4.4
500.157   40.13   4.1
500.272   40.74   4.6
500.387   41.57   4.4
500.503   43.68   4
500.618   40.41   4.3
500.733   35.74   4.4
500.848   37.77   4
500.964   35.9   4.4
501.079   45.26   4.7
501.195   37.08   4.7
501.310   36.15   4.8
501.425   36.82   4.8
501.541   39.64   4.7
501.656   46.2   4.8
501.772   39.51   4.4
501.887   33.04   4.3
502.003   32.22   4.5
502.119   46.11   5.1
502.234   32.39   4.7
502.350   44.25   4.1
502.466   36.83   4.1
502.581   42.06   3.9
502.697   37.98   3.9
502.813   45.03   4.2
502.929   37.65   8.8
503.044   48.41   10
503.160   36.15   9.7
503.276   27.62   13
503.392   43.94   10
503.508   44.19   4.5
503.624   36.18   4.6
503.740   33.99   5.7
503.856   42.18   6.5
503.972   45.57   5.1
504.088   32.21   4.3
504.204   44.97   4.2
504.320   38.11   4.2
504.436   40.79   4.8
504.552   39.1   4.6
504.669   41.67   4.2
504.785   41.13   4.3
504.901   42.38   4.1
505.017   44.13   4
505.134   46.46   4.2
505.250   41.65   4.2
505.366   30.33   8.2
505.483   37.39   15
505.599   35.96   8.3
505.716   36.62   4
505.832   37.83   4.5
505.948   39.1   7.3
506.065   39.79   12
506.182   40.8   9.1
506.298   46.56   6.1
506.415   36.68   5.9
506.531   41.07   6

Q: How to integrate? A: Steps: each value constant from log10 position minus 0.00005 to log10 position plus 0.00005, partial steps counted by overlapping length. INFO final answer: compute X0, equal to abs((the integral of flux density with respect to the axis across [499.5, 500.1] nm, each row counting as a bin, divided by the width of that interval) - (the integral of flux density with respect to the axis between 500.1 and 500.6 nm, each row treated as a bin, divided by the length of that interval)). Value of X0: 1.0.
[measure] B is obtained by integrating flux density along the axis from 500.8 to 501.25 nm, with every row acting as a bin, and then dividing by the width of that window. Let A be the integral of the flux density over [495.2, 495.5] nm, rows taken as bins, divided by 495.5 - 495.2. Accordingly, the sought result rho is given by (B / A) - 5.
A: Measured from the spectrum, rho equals -4.08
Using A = 42.1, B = 38.96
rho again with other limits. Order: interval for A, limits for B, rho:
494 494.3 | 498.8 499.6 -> -3.99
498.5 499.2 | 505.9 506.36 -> -4.04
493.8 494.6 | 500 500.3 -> -4.02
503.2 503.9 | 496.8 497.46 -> -3.83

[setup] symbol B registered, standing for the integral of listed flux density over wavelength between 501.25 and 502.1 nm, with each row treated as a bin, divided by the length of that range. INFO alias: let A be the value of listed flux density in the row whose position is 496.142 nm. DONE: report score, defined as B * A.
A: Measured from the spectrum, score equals 1290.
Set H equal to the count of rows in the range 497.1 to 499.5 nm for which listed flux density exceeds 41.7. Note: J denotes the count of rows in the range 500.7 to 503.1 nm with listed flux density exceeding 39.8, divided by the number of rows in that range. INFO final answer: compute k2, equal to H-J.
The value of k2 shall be 7.7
